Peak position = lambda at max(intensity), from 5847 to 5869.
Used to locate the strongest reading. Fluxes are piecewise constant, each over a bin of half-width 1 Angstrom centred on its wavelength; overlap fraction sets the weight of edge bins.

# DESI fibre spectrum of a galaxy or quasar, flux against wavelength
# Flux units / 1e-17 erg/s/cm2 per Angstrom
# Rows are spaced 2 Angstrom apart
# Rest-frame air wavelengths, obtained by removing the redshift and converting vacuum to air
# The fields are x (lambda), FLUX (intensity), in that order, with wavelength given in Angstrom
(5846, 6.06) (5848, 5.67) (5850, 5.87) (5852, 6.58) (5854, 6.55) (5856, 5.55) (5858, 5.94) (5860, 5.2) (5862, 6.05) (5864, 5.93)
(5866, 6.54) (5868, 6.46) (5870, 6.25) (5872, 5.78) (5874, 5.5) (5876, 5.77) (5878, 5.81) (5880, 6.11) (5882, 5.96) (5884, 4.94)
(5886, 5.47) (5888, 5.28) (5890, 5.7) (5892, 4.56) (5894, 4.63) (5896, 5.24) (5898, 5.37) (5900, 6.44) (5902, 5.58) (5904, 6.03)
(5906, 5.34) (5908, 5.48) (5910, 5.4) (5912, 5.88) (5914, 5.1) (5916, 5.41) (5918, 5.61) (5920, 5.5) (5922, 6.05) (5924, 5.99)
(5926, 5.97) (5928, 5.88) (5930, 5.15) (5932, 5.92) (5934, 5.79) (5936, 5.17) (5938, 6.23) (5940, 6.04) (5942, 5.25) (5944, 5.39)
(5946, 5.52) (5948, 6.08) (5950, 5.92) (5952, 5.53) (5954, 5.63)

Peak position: 5852 Angstrom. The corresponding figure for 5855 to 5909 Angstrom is 5866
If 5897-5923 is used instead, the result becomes 5900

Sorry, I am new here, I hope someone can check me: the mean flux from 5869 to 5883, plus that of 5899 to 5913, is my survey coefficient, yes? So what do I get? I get 11.6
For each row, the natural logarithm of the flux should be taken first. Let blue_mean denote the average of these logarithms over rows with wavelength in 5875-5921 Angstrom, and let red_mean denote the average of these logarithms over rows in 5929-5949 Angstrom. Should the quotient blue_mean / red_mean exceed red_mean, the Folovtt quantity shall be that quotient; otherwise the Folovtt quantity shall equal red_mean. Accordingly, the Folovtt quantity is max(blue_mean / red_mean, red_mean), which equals 1.73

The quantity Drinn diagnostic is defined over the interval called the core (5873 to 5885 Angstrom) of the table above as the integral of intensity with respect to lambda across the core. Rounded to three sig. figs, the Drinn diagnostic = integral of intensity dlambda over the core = 68.2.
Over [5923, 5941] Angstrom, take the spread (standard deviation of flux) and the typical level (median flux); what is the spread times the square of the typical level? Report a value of 13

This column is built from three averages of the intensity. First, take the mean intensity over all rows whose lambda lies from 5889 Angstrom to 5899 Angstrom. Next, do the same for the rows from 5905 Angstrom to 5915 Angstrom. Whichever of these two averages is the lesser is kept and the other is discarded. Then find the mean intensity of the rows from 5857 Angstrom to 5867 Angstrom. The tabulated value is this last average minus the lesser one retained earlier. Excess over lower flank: 0.8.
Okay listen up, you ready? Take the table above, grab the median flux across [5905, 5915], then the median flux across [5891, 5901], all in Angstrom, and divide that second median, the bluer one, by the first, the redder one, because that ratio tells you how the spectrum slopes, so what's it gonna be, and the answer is 0.97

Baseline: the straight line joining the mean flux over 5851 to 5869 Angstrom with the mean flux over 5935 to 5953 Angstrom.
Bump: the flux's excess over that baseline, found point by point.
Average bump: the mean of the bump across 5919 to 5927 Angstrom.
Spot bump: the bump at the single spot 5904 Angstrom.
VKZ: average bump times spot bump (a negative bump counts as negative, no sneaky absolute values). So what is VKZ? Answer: 0.01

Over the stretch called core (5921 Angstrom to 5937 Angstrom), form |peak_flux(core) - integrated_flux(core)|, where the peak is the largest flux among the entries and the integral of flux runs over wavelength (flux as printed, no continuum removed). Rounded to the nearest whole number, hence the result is 86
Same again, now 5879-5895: 79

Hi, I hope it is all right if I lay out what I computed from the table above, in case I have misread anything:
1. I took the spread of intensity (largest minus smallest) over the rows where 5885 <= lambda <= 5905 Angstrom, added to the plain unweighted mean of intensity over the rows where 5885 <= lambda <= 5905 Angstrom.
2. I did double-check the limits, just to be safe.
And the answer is 7.3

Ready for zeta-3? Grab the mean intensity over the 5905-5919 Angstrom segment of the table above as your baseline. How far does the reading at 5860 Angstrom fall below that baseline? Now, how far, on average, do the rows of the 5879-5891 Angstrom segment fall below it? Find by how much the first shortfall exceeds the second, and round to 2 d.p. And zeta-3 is 0.38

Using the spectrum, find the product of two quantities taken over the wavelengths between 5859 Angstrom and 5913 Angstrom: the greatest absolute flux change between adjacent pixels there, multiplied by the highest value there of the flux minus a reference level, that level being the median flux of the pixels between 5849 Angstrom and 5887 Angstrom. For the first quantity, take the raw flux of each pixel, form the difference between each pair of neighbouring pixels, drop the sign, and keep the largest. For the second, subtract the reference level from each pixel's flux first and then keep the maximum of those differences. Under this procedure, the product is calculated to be 0.70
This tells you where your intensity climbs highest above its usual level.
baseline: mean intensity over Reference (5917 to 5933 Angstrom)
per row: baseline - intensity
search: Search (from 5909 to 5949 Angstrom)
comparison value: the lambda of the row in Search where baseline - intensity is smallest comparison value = 5938 Angstrom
